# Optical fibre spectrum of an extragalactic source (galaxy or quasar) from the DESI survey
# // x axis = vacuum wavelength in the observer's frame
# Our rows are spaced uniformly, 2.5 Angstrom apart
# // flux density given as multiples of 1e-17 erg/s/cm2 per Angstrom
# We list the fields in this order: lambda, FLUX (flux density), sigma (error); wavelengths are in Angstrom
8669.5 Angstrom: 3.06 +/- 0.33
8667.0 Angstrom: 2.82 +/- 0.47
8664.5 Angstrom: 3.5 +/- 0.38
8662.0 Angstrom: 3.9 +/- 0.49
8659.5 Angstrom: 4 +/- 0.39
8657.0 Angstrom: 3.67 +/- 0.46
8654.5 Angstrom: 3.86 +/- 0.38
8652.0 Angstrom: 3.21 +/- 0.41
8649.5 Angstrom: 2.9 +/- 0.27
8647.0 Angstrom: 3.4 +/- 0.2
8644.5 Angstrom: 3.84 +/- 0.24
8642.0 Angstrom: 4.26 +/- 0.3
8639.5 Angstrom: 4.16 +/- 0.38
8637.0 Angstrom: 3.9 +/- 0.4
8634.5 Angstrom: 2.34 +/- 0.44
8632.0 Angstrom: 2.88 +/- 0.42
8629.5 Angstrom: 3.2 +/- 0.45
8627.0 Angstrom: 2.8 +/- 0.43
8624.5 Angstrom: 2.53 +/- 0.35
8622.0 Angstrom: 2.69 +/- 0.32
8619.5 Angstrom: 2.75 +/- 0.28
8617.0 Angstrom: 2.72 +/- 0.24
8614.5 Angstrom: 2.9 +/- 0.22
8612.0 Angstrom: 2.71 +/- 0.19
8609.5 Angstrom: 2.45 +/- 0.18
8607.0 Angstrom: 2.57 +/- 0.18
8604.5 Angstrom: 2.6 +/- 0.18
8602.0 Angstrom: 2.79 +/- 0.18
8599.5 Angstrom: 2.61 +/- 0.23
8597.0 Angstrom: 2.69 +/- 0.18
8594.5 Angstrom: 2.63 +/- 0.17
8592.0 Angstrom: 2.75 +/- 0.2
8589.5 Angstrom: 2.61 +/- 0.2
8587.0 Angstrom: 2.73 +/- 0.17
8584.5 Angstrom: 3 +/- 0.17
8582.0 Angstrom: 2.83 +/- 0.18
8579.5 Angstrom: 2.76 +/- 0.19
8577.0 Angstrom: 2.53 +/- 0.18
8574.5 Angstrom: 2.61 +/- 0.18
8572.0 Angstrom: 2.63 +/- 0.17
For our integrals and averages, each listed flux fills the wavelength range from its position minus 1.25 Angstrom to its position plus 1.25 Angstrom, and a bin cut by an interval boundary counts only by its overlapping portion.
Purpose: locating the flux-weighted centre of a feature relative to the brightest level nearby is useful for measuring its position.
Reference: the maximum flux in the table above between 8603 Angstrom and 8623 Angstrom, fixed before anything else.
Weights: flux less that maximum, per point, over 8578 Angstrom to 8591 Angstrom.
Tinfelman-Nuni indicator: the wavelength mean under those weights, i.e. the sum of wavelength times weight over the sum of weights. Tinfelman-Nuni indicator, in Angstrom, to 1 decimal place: 8586.3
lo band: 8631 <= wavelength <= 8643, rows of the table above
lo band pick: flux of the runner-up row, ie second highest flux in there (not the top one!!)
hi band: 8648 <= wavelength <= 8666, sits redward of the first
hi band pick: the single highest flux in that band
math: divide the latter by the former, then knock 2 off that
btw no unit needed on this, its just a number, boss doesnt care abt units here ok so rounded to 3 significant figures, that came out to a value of -1.04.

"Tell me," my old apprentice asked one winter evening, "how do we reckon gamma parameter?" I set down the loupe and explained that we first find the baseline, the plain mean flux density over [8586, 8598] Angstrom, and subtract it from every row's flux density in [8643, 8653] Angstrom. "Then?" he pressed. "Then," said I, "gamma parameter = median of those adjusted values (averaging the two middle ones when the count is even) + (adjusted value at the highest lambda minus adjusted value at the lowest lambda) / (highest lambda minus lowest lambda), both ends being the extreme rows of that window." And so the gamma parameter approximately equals 0.54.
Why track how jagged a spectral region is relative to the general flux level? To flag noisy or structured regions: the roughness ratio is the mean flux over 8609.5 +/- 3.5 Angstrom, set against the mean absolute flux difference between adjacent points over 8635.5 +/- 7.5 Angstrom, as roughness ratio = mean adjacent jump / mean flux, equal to 0.22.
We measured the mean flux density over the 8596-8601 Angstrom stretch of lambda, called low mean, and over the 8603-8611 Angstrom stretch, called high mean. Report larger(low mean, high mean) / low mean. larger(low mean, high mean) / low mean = 1.00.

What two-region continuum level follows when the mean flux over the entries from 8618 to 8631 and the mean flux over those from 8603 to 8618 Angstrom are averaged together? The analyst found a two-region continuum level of 2.7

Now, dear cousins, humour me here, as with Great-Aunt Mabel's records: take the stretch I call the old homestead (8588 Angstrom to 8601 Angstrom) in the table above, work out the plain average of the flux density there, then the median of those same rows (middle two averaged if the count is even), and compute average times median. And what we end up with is 7.0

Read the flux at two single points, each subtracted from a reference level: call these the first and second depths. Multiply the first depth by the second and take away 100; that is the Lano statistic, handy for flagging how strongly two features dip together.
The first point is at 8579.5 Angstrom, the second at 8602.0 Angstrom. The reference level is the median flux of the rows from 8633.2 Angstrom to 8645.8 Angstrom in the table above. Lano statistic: -98.7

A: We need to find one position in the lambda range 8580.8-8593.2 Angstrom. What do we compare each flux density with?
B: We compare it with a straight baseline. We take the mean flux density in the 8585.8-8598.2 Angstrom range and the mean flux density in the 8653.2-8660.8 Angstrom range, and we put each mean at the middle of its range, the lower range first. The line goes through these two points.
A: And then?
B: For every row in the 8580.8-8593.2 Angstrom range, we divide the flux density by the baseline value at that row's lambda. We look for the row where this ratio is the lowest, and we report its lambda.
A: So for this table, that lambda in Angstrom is 8589.5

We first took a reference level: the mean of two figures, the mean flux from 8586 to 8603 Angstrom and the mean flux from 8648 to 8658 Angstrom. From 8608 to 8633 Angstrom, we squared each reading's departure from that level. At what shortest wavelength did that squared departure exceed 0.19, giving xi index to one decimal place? 8609.5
